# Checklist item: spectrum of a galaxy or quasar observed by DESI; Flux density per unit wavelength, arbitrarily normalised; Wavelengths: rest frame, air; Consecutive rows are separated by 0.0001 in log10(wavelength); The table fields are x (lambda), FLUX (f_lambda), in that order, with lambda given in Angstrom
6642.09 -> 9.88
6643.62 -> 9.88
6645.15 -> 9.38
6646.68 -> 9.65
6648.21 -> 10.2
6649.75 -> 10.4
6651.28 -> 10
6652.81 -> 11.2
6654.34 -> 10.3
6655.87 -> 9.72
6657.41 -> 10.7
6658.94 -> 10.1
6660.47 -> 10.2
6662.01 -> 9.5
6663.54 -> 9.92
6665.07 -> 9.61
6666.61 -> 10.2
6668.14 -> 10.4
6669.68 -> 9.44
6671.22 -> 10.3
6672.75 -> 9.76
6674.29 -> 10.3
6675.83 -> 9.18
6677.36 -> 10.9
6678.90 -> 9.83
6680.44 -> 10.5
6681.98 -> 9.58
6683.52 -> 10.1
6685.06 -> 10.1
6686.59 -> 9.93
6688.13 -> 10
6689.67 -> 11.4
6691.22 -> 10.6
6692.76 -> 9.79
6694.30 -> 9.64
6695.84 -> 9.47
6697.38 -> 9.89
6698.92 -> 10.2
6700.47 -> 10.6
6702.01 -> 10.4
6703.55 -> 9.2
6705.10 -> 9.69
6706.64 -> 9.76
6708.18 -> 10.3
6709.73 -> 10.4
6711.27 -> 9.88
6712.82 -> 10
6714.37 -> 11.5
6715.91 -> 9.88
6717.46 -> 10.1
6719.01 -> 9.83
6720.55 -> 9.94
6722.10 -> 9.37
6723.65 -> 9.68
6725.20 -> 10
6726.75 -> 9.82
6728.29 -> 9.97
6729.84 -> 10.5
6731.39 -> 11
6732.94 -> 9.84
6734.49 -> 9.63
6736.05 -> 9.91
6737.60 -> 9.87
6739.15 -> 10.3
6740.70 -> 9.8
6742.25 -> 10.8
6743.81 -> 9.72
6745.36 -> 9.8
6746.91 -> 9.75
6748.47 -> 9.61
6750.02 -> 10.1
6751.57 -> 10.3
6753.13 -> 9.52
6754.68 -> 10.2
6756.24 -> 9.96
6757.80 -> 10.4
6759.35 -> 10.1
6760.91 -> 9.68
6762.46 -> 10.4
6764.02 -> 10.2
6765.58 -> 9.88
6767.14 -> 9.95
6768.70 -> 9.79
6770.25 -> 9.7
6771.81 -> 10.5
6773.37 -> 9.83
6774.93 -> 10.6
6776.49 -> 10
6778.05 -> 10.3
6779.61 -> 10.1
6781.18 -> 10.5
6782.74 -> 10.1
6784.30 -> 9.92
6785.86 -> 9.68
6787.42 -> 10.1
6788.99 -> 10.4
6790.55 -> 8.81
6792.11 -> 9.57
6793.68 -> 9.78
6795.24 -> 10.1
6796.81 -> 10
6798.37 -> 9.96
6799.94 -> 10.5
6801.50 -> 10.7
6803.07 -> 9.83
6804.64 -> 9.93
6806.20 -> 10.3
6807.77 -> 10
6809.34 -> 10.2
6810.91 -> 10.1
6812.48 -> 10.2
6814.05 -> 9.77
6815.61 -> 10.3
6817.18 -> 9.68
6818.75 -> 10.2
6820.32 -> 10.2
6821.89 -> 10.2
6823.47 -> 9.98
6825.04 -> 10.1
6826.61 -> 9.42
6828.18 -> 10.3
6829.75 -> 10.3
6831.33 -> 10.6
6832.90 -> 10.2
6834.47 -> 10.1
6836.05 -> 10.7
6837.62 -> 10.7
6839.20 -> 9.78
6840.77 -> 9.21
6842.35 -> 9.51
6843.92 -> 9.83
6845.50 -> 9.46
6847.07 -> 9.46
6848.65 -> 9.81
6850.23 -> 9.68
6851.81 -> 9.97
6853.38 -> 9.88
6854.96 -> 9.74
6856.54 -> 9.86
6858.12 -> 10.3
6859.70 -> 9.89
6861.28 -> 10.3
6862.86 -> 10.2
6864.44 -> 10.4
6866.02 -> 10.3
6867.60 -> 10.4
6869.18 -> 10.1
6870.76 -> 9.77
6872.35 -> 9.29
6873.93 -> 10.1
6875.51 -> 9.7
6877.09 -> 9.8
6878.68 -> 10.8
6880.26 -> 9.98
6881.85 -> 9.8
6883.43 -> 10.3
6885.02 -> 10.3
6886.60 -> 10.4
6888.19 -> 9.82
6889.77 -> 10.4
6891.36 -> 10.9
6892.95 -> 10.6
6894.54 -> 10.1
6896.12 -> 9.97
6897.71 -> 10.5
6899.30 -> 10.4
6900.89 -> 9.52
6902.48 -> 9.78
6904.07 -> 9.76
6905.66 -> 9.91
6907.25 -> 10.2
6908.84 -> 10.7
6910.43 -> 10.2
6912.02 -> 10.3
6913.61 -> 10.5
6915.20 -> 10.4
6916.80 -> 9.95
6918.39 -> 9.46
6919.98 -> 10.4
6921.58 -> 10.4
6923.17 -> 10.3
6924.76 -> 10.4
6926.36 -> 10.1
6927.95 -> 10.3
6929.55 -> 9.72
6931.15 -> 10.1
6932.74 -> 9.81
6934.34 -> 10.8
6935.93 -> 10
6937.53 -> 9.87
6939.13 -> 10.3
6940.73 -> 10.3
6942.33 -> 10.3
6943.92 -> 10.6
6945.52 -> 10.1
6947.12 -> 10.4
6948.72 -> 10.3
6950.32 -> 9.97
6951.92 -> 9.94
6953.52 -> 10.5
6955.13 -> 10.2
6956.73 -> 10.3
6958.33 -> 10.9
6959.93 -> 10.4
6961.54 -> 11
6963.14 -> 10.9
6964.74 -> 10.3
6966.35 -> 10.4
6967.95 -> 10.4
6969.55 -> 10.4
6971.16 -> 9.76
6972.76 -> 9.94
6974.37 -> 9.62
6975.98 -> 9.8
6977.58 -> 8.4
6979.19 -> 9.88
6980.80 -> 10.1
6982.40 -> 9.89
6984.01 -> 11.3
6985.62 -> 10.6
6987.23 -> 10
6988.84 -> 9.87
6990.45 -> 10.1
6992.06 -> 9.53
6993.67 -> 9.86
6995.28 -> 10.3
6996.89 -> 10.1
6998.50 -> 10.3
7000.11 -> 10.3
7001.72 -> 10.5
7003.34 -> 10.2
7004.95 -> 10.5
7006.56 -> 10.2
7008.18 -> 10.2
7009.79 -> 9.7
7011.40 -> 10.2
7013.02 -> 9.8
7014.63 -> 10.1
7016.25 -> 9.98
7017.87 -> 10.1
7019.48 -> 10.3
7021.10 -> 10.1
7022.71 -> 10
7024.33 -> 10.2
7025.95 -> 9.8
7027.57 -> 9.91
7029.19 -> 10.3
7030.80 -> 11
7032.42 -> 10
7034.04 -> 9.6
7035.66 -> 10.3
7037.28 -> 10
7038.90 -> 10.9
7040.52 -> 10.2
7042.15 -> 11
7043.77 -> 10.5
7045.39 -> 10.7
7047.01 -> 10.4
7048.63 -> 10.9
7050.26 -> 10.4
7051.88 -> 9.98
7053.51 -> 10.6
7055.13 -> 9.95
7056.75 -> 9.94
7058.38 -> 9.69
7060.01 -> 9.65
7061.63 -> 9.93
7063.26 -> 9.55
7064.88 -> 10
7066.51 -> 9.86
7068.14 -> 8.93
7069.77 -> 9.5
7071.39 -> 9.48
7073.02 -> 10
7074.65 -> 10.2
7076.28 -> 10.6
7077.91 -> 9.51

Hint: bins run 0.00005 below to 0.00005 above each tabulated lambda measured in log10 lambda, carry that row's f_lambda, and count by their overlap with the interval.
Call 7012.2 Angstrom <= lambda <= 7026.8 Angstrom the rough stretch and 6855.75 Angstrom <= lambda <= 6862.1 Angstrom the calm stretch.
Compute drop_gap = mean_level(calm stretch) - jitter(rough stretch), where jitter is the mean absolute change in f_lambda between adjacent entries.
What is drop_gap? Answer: 9.88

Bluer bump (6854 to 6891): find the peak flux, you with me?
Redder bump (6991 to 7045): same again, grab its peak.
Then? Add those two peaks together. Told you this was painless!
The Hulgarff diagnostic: 21.8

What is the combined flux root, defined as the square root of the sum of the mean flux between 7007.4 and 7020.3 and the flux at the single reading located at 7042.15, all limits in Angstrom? 4.59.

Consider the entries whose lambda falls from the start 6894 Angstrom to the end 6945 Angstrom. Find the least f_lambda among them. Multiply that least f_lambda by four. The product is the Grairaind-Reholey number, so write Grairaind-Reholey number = 37.8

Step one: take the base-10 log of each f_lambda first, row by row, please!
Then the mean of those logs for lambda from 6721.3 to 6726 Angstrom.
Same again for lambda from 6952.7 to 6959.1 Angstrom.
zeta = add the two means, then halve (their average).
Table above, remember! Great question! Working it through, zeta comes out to 1.00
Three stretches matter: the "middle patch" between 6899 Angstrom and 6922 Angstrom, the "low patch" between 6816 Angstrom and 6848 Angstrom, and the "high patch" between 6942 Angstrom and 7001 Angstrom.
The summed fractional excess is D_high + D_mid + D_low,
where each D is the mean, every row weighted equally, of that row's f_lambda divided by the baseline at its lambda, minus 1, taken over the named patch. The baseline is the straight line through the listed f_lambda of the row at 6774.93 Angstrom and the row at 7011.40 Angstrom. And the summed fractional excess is -0.080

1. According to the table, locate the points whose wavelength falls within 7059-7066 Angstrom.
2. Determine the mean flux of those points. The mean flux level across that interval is 9.78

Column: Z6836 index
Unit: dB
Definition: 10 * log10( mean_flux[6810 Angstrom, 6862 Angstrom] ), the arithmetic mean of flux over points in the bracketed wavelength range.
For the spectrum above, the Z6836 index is 10.00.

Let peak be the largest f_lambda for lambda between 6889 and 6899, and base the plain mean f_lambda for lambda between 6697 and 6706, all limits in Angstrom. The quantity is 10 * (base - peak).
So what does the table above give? -9.0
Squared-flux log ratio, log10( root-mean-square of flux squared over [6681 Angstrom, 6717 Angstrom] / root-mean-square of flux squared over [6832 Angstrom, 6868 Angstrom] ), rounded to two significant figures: 0.012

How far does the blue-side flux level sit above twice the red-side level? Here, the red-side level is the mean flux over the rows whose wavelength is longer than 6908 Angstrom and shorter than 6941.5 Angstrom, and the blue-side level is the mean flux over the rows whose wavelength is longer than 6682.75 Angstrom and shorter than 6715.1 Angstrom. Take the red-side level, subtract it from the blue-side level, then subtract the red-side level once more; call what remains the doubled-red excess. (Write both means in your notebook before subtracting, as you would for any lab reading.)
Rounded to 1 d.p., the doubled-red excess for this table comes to -10.3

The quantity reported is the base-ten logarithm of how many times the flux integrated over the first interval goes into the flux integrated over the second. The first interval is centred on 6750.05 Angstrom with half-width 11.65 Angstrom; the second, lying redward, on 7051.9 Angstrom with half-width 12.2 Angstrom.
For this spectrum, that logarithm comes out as 0.029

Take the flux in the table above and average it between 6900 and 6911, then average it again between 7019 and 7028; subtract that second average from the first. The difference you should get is -0.04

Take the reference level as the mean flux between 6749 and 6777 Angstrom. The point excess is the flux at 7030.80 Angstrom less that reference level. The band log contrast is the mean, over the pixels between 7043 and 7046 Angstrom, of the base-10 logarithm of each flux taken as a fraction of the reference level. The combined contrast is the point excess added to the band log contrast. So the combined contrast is 1.0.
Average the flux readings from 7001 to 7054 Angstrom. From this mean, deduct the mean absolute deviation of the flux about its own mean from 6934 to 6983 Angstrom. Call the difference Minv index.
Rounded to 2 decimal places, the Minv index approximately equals 9.92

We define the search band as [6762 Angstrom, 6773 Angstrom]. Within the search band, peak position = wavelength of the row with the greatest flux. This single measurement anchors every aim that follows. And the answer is 6771.81 Angstrom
